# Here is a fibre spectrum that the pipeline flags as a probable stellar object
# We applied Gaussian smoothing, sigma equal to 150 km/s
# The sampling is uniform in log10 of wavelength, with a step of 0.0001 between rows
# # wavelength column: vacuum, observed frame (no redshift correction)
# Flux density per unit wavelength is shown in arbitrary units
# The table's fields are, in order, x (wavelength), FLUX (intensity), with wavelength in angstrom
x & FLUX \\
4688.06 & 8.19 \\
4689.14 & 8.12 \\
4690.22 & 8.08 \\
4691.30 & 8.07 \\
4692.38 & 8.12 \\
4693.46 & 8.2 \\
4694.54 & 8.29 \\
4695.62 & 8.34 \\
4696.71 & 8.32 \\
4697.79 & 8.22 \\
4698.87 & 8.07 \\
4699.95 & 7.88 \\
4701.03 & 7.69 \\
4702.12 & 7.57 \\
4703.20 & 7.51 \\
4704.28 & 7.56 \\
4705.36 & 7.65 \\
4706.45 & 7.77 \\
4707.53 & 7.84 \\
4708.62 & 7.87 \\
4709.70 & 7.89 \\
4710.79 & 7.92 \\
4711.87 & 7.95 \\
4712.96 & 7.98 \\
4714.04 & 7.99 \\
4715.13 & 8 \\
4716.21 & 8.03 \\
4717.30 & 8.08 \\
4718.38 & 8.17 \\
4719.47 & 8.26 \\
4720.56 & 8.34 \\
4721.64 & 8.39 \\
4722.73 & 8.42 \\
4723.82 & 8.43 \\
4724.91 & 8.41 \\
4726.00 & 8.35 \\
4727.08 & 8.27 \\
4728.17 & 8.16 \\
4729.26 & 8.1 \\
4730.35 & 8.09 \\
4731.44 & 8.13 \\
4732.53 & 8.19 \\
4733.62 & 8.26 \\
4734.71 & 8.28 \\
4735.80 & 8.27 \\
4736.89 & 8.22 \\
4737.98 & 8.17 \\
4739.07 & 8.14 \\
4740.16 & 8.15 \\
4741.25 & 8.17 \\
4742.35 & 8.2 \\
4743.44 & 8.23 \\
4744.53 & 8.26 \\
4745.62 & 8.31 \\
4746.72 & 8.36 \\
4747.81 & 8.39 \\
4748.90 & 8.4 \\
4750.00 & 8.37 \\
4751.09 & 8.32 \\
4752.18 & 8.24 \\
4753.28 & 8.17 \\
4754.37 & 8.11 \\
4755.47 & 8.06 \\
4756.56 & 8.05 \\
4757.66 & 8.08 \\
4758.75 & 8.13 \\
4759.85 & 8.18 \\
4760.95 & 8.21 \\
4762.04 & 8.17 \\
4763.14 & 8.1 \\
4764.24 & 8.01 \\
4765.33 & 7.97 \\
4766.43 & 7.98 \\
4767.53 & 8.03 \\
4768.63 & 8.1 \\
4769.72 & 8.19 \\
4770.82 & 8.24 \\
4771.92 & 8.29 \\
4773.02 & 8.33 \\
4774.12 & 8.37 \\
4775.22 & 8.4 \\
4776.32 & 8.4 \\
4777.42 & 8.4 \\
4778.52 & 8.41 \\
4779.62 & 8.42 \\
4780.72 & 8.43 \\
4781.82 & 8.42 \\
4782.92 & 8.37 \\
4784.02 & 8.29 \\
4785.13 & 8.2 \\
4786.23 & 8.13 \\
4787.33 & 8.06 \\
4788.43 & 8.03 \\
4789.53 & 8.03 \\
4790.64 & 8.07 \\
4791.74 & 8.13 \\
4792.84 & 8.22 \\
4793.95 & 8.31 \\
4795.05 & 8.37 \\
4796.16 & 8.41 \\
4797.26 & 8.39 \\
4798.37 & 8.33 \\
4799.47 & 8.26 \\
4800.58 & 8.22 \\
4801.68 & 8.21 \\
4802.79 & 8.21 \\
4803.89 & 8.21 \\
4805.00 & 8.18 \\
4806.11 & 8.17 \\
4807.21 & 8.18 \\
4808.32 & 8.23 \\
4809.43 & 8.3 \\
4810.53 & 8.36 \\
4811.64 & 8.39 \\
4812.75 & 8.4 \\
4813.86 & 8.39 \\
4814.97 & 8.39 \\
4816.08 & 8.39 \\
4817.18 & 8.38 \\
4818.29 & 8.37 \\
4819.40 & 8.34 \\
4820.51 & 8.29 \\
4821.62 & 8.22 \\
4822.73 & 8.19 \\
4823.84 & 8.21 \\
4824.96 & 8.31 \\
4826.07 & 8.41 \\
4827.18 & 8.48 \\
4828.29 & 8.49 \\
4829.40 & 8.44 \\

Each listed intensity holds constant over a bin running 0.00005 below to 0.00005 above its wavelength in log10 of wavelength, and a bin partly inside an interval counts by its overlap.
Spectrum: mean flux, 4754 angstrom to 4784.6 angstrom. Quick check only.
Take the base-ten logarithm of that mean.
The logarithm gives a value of 0.915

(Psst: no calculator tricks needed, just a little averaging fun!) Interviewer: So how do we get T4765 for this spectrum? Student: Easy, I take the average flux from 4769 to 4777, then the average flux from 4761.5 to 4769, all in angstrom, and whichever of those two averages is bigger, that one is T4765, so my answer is 8.32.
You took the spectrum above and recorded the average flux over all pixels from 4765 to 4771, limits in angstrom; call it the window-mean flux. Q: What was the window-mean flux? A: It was 8.08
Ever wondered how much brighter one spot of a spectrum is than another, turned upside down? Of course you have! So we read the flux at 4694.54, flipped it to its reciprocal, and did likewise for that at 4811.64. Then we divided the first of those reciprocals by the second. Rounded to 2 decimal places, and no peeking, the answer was 1.01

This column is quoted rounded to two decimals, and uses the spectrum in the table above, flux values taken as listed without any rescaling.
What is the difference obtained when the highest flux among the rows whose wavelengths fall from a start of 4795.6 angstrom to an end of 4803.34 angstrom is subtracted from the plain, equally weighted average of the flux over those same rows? -0.12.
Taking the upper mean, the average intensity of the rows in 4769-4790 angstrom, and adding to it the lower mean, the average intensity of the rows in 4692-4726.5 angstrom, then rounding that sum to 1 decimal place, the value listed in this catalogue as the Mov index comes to 16.3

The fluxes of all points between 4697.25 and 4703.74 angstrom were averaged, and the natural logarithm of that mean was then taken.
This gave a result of 2.06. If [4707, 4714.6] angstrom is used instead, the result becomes 2.07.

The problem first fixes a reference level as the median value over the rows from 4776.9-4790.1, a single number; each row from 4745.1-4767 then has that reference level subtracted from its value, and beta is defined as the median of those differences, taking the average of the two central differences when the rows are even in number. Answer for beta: -0.16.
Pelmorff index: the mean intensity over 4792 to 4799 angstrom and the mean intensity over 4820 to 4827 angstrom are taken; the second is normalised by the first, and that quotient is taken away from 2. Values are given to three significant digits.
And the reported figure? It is 1.01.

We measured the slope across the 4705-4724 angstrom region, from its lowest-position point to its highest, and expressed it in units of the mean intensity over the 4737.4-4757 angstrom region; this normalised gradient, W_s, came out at 0.005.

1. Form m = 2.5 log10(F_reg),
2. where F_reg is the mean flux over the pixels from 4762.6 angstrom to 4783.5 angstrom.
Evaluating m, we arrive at 2.29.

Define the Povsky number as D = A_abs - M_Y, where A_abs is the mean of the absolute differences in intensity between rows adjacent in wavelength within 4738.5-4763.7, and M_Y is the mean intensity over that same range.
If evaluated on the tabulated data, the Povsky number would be -8.17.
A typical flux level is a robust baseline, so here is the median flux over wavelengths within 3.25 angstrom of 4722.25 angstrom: 8.40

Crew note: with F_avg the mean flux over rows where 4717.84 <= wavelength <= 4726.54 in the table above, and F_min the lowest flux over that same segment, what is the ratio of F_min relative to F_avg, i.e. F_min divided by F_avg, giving 0.979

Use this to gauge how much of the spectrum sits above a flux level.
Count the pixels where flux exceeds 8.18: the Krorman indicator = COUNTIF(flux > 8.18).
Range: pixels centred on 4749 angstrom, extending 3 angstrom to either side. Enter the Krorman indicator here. 5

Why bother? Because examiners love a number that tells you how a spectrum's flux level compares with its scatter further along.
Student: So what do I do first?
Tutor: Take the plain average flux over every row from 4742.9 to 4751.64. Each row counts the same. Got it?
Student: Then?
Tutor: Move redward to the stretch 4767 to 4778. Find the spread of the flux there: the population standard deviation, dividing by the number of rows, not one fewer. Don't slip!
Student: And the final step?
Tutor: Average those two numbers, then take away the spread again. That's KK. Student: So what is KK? 4.10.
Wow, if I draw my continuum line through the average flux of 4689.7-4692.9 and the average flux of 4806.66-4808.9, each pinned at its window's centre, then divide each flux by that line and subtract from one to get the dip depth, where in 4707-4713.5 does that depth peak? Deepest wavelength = 4707.53 angstrom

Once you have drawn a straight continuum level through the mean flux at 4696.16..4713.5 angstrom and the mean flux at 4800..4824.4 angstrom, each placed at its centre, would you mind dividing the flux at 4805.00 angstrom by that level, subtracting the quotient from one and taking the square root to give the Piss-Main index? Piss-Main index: 0.095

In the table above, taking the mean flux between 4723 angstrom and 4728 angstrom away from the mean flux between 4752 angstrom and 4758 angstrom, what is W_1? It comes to -0.25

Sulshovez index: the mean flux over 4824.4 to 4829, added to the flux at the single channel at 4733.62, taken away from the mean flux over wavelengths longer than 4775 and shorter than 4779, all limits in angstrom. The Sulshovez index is -8.28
